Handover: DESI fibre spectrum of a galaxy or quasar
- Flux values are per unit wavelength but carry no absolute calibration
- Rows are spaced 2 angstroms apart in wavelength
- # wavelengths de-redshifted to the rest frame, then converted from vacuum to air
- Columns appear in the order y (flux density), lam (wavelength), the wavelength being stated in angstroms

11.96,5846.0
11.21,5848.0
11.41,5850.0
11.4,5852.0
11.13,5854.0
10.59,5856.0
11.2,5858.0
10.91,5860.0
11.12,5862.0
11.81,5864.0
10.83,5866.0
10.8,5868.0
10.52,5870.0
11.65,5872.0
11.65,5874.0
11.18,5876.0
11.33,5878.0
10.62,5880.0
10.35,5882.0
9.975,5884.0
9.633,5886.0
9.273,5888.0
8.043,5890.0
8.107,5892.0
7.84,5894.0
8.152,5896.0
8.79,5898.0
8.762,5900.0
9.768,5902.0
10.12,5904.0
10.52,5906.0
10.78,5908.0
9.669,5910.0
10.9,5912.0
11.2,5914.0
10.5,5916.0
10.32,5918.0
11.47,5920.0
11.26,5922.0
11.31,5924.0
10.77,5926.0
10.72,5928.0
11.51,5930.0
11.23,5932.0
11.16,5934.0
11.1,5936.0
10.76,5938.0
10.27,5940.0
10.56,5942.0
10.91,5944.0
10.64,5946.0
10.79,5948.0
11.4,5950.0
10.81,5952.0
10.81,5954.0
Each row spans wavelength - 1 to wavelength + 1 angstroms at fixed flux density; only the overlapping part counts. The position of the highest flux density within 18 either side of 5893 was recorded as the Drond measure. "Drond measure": 5878.0 angstroms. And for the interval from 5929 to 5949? 5930.0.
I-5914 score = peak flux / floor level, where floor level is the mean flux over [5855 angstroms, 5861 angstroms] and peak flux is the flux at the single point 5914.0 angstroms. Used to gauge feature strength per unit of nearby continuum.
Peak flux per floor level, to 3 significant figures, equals 1.03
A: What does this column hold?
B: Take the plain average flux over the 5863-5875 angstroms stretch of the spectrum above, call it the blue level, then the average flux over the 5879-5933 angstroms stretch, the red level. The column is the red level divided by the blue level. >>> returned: 0.90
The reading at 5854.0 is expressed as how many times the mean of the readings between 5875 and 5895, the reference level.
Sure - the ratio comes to 1.16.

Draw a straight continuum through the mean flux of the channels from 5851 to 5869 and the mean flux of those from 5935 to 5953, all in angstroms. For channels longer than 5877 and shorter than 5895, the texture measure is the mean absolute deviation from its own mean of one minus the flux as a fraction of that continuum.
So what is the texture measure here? 0.092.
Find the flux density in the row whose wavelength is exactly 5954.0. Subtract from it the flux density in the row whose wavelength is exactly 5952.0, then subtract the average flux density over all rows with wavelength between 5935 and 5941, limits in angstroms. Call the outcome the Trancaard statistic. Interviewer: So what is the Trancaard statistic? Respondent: -10.7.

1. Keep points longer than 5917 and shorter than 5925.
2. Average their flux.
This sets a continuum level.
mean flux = 11.09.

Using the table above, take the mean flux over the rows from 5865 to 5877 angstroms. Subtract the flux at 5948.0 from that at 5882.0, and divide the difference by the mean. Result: -0.04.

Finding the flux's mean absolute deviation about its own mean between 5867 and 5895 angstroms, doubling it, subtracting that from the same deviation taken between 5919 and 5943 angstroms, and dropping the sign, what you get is 1.8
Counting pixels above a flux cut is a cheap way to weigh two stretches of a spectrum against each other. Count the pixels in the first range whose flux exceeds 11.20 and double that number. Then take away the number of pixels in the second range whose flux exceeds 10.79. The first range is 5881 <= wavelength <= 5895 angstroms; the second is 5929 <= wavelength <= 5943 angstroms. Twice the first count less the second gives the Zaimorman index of -4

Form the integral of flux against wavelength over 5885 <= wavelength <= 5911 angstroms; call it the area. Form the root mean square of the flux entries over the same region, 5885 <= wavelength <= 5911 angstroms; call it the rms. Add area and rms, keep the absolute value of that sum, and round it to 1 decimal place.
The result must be 248.2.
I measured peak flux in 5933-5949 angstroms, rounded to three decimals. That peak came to 11.160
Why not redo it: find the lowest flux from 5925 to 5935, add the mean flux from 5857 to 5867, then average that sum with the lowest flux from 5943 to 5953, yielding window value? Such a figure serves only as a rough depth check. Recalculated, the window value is 16.3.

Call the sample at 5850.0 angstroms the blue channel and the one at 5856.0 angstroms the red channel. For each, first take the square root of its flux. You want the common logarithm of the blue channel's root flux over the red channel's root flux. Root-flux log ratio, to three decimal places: 0.016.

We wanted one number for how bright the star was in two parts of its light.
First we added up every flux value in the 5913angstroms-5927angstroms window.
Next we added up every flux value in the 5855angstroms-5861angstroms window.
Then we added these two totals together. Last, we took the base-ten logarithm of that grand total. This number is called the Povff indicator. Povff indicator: 2.04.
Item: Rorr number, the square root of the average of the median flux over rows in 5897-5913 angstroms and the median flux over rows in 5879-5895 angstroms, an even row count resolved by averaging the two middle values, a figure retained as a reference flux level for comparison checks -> 3.11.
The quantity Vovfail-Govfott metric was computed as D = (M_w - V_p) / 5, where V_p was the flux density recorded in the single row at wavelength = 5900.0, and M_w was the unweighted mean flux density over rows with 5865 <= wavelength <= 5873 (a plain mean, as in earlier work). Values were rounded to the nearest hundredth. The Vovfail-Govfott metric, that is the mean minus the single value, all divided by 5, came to 0.44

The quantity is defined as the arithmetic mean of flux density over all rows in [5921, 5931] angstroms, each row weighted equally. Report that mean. 11.1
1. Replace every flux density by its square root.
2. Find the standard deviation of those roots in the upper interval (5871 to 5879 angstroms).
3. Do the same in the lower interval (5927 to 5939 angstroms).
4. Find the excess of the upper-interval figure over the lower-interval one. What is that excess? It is -0.01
